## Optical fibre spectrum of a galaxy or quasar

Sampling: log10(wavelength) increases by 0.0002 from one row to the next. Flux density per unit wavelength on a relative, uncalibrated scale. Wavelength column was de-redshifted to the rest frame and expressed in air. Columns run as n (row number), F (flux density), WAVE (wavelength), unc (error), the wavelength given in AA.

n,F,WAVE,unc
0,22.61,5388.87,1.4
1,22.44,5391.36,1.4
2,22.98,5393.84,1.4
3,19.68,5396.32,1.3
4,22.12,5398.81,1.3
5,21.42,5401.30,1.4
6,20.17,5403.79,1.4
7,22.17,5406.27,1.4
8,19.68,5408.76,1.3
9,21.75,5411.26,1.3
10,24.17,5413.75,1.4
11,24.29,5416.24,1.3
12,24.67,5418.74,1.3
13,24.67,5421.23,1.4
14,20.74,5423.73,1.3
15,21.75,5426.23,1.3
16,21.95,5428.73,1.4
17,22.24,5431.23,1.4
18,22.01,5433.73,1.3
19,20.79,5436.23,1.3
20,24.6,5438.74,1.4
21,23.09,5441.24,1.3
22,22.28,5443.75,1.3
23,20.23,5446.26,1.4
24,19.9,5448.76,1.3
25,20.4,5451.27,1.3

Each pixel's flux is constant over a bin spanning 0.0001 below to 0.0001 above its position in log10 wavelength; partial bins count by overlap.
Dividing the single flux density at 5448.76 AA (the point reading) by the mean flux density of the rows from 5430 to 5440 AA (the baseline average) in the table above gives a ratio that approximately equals 0.89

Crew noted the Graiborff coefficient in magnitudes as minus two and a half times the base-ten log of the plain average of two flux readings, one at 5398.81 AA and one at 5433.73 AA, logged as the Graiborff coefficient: -3.36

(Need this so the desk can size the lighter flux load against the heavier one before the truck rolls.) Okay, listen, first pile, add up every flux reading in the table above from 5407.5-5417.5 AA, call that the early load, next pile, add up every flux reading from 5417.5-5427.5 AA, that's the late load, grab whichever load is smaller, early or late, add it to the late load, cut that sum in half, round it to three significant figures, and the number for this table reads 90.9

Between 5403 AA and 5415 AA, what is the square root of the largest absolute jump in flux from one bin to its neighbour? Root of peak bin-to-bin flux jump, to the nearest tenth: 1.6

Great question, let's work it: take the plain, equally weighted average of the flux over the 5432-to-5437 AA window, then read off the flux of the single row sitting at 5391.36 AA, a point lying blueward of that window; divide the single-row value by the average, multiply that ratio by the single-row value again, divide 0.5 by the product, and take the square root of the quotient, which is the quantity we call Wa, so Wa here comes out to 0.146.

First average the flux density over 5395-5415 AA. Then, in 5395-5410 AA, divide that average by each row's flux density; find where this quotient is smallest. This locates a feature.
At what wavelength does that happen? 5406.27 AA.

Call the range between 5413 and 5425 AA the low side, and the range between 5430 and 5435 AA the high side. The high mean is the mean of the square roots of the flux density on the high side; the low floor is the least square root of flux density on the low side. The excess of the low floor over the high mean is -0.15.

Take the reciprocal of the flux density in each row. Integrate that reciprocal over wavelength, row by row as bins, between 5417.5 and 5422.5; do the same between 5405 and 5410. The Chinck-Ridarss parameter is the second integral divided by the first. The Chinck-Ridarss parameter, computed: 1.18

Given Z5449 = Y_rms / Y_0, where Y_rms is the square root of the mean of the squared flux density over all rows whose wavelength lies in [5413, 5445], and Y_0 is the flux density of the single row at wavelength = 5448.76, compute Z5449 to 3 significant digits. 1.15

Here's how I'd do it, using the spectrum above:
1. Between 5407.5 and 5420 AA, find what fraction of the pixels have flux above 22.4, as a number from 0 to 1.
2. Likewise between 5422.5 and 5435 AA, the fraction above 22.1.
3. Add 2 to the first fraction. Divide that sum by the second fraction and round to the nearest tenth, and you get 13.0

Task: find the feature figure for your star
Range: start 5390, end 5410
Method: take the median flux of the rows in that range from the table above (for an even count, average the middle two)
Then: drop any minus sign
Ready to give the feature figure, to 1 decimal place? 21.8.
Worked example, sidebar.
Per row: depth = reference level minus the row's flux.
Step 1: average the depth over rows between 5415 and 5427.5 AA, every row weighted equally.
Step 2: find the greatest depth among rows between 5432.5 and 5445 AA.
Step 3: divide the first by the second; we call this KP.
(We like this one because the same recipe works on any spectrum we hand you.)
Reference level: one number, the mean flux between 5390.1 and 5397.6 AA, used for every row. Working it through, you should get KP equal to -1.7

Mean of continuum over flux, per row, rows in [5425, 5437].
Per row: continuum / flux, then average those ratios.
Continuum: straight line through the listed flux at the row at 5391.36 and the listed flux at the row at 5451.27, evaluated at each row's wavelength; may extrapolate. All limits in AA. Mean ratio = 0.97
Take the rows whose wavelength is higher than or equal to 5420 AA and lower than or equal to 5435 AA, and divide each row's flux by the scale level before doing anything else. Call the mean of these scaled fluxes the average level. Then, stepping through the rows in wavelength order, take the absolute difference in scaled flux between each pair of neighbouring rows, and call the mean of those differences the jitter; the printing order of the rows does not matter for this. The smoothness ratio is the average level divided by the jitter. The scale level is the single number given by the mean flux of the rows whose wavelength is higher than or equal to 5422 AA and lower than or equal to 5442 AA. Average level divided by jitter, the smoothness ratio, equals 20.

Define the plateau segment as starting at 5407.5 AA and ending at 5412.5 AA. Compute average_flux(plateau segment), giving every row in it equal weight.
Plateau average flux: 20.7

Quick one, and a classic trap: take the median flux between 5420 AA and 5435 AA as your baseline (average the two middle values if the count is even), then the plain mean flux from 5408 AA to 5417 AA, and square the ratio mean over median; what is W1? 1.05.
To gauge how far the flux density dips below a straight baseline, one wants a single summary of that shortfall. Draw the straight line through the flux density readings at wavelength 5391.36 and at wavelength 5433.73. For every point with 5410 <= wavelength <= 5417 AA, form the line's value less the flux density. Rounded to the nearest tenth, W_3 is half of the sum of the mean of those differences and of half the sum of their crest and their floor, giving -1.0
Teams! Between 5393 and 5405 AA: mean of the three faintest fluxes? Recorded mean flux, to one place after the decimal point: 20.4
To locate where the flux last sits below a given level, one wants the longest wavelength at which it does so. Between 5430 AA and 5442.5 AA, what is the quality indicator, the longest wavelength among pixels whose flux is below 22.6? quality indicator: 5436.23 AA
